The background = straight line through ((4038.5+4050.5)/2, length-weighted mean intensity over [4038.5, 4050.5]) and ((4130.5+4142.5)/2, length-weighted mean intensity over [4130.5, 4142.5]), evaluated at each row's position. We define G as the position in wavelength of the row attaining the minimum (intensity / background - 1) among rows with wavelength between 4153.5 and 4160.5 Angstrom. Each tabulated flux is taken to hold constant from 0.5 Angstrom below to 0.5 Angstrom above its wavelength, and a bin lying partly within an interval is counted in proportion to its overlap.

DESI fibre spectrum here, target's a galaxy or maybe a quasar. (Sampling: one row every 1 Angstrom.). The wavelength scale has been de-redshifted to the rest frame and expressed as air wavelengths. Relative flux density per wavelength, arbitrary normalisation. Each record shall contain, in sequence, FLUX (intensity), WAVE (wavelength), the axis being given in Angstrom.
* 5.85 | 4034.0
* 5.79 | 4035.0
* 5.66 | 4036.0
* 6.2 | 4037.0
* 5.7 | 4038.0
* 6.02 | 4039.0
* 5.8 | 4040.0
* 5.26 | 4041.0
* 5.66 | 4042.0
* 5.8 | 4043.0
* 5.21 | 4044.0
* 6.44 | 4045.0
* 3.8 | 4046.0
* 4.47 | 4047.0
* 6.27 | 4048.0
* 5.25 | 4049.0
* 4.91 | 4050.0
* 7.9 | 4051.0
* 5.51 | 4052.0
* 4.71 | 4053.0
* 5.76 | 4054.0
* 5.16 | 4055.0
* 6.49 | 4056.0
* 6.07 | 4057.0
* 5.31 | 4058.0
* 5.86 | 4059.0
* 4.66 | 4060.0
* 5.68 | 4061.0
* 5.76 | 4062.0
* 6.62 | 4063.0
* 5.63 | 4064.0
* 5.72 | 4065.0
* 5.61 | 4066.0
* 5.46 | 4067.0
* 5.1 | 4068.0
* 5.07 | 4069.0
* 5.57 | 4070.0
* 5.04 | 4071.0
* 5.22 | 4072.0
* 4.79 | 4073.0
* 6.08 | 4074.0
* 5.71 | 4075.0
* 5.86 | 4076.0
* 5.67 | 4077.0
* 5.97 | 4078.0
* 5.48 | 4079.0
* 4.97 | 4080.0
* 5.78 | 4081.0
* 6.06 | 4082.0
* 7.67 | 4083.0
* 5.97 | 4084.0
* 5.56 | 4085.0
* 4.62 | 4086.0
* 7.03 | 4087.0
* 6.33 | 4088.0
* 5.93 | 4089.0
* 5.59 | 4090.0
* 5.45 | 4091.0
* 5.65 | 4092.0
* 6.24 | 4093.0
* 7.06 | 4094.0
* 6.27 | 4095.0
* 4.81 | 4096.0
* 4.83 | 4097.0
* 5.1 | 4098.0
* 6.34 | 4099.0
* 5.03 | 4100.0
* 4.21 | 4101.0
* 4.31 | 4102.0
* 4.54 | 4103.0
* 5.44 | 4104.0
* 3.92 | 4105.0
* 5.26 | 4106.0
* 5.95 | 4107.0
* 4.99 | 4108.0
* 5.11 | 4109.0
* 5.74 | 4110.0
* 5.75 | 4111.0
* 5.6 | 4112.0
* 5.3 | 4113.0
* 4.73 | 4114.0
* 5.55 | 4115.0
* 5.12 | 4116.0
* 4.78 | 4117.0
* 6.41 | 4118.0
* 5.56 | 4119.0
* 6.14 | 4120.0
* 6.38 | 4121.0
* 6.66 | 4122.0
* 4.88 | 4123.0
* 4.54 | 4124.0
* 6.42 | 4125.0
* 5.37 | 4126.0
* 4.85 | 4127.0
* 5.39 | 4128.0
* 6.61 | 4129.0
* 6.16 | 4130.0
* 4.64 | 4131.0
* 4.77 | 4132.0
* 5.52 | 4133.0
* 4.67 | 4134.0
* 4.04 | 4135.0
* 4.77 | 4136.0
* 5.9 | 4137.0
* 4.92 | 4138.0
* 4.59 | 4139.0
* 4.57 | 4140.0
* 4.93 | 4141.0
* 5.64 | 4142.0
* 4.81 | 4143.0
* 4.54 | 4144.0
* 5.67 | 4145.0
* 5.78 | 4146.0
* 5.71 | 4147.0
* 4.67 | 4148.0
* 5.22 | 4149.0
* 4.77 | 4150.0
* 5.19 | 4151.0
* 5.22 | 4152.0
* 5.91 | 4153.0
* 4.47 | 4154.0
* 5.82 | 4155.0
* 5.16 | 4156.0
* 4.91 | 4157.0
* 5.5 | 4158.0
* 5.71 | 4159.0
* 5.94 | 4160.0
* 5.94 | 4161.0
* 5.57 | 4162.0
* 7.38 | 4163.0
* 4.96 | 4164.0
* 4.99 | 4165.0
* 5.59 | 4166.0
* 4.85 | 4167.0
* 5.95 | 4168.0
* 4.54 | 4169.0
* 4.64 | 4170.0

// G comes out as 4154.0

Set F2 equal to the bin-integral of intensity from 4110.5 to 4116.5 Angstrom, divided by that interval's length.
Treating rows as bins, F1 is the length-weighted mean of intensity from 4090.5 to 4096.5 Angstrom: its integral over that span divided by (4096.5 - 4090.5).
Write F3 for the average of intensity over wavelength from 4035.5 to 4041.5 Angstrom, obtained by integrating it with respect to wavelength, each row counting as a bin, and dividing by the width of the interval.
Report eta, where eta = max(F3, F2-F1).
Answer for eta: 5.77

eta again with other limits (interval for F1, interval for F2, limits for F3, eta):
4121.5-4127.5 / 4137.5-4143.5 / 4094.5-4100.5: 5.40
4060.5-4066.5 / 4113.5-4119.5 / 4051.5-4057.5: 5.62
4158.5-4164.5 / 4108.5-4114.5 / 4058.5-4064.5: 5.70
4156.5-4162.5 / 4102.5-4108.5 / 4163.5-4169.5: 5.15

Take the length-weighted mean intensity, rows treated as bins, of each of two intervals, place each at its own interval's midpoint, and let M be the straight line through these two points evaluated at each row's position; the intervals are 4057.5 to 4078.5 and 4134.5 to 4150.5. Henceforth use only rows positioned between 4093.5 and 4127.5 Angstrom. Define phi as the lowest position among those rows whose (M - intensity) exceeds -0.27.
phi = 4096.0 Angstrom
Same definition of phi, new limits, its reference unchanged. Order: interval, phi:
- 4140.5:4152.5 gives 4141.0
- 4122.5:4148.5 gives 4123.0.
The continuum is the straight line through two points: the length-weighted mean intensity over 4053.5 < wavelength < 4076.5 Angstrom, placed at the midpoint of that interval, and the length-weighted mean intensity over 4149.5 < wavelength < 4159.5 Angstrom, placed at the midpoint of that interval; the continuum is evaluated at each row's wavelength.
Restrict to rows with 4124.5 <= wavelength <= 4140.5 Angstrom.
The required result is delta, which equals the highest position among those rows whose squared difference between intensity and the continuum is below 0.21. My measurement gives 4138.0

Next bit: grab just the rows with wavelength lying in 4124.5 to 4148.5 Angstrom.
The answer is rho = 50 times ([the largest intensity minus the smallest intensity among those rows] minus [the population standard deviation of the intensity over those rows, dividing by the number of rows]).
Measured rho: 96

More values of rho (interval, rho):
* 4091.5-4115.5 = 121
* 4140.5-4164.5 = 115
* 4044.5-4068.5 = 164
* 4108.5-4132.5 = 73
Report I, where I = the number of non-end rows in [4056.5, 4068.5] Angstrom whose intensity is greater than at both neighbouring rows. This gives 3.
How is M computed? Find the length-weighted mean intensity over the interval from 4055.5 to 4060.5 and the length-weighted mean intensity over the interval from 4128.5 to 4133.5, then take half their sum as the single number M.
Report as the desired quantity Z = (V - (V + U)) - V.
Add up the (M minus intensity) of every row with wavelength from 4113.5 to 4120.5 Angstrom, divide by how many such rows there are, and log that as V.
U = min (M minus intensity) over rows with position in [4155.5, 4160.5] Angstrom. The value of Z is 0.19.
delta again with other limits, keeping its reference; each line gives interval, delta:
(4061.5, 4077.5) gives 4077.0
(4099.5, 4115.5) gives 4115.0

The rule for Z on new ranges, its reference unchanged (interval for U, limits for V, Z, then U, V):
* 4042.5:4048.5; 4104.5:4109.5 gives 0.27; -0.8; 0.56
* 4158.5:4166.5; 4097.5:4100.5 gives 1.65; -1.8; 0.12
